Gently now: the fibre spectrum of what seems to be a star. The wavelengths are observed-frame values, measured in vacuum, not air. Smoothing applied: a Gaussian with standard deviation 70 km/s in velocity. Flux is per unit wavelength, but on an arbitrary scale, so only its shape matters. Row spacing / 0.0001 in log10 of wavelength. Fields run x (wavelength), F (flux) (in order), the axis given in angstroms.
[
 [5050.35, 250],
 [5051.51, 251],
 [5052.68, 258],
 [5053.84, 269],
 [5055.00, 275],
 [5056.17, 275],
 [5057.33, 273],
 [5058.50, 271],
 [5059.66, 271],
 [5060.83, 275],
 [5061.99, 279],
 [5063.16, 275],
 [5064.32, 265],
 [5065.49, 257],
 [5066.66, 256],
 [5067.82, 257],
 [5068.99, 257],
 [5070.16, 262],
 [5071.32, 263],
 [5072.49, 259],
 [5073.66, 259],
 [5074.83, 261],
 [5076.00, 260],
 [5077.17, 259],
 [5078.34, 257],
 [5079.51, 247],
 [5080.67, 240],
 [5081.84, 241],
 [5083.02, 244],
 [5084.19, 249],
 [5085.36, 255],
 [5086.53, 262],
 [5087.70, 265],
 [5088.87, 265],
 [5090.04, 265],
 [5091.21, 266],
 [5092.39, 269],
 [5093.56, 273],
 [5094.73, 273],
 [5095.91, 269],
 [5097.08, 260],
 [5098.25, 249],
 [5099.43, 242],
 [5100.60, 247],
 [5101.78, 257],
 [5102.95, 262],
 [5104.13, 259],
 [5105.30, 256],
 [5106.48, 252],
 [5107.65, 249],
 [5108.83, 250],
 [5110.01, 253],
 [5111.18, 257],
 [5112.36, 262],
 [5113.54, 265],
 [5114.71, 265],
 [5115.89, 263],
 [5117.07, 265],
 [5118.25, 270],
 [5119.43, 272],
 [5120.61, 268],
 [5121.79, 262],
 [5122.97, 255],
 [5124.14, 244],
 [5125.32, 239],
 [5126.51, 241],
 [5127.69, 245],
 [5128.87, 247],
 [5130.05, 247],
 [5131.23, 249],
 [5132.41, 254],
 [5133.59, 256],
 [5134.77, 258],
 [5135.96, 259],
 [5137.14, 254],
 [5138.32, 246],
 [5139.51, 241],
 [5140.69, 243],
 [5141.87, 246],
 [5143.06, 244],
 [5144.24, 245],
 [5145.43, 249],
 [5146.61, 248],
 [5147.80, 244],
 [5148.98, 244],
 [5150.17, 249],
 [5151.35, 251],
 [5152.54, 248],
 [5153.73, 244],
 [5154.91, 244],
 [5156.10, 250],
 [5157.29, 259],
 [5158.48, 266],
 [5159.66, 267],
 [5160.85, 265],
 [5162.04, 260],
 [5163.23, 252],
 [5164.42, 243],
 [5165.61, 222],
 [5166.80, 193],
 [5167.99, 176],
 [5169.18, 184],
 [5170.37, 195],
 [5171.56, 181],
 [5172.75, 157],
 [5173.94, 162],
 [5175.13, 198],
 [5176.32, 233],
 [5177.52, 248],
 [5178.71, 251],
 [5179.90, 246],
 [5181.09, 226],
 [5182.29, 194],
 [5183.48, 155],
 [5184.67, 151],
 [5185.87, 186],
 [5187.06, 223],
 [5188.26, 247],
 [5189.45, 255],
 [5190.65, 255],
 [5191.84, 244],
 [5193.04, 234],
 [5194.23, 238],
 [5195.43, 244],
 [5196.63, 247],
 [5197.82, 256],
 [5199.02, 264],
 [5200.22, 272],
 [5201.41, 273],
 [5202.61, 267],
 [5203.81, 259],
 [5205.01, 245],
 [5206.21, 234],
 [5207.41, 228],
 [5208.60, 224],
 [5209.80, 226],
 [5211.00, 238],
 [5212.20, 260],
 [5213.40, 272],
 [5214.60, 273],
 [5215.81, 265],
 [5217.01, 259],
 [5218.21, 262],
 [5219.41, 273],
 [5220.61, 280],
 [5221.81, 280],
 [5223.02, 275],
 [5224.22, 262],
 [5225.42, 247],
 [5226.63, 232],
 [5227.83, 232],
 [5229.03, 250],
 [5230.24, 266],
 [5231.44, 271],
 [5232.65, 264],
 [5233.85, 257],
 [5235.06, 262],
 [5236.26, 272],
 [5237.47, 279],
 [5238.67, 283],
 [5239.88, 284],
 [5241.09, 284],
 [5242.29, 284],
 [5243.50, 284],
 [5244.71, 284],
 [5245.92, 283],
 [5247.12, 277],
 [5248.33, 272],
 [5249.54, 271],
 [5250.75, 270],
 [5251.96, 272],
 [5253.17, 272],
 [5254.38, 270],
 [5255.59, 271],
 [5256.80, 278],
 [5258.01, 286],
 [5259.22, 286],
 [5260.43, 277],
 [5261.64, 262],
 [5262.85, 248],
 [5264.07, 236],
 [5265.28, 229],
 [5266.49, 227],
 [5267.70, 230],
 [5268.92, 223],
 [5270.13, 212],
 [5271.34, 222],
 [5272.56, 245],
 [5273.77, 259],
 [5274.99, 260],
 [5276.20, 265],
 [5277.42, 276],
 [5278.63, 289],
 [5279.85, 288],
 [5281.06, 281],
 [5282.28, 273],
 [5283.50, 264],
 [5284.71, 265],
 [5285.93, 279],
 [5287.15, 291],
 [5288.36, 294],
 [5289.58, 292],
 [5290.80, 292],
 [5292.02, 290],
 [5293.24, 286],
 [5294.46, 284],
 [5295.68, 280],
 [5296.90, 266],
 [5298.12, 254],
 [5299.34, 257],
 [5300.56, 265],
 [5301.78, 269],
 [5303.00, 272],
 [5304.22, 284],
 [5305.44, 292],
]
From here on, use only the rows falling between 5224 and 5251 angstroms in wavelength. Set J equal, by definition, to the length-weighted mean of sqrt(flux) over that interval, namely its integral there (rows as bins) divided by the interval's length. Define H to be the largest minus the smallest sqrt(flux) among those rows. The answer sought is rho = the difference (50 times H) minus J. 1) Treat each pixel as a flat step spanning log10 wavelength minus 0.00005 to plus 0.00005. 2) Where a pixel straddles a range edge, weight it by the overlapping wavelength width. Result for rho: 65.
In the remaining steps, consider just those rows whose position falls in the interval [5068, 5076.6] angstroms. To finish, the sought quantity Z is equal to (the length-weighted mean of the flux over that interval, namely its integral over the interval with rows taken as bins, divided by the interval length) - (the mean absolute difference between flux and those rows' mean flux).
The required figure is 258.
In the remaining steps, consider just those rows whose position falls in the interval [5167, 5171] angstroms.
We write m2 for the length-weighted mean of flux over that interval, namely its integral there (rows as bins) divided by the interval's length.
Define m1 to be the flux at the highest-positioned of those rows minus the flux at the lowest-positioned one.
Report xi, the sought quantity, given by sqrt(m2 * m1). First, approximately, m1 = 19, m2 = 186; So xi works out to 59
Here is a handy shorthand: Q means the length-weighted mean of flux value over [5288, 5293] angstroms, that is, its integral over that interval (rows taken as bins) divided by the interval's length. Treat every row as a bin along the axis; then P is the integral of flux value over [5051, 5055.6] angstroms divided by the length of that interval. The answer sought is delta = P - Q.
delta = -28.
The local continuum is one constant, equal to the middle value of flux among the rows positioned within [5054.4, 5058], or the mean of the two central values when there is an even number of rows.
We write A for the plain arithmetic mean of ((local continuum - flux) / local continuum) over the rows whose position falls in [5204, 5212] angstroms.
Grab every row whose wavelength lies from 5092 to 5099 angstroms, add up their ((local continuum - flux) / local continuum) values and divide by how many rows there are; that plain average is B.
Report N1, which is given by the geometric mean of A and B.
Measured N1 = 0.073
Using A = 0.155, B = 0.03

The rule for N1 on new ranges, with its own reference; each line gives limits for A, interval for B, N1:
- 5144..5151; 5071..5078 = 0.075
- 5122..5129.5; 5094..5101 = 0.085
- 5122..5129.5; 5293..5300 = 0.039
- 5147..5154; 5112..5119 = 0.061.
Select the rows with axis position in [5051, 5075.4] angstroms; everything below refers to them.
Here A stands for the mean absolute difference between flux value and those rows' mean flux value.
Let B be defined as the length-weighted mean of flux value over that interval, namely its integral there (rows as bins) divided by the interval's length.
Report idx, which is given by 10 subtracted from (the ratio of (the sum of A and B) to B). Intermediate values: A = 7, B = 265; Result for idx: -8.97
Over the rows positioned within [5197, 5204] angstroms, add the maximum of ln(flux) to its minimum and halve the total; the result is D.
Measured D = 5.577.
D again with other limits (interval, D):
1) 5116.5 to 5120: 5.593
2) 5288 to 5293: 5.677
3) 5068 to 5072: 5.561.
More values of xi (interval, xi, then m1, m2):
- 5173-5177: 118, 71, 195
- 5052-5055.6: 67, 17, 267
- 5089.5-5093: 33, 4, 267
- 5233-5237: 63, 15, 264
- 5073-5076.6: 16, 1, 260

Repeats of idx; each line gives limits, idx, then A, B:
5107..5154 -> -8.97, 7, 252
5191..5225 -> -8.94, 15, 256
